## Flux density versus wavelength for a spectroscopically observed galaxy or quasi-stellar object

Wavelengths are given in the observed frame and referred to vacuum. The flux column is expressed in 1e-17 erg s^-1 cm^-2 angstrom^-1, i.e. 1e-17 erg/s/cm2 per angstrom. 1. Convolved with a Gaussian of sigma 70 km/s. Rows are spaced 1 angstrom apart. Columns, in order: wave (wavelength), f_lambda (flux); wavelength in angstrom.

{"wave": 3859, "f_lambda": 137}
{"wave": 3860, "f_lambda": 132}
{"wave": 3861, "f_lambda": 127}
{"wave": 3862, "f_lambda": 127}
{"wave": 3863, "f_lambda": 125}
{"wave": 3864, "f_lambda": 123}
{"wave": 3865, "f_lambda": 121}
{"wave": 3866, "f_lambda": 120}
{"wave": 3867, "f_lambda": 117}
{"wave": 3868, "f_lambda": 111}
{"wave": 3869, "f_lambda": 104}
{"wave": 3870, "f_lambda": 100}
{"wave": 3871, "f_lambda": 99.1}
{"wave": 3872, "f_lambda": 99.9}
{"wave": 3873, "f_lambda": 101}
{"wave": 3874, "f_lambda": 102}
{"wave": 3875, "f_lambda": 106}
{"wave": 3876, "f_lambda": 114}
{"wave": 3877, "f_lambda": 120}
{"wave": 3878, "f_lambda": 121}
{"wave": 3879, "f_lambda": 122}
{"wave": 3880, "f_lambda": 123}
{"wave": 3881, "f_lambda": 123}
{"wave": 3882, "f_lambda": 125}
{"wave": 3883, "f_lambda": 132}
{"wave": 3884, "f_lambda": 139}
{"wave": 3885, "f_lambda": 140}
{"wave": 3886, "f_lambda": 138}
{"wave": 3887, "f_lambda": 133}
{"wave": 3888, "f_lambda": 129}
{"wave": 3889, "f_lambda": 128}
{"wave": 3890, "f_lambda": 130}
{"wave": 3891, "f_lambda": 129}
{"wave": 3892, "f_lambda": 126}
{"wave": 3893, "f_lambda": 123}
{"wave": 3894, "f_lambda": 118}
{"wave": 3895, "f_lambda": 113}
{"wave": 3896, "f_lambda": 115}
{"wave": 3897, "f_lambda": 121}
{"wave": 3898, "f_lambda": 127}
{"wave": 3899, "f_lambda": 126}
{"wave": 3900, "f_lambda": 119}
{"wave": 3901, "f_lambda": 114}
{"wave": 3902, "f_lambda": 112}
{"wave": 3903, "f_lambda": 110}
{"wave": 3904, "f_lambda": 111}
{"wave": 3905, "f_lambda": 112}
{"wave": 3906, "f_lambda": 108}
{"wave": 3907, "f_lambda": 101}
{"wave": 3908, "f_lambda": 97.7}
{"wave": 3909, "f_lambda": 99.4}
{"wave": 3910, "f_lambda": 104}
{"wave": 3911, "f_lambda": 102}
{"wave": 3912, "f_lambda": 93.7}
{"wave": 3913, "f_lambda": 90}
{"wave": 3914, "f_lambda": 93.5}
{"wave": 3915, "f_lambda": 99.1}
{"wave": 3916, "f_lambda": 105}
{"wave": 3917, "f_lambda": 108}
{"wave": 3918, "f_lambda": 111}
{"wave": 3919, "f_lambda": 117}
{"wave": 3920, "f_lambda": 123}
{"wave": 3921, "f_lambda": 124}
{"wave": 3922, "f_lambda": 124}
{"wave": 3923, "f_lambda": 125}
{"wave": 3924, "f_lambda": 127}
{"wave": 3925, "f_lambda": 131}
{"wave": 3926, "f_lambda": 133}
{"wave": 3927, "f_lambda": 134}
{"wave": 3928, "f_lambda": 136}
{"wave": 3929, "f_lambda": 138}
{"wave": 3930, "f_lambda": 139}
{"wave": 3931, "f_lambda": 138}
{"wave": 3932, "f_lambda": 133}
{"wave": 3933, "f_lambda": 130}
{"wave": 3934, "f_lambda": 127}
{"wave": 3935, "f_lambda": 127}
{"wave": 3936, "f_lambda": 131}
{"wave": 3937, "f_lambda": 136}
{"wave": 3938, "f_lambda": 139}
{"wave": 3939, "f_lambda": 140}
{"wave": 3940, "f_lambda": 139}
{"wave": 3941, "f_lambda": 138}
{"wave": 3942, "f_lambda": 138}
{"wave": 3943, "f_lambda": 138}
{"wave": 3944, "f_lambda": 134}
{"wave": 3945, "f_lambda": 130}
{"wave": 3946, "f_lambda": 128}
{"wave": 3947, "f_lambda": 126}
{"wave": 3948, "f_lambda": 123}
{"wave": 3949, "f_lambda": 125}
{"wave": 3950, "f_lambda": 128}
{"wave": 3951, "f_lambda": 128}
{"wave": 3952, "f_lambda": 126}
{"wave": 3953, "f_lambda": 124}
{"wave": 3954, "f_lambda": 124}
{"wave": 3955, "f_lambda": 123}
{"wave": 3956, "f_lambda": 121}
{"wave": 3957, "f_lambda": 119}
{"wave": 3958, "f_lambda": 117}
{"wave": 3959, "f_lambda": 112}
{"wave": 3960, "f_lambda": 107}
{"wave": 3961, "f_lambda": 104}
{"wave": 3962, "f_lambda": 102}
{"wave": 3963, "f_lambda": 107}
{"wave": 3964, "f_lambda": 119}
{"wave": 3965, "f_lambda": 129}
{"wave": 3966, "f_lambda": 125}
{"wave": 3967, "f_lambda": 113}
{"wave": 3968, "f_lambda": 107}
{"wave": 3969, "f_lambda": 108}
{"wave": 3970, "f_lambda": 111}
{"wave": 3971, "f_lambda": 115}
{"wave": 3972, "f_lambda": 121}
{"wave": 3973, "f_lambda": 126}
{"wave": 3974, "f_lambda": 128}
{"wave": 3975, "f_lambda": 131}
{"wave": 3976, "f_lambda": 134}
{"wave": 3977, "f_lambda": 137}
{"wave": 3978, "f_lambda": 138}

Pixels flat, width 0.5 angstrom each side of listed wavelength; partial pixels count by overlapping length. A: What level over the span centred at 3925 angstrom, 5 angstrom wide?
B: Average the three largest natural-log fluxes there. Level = 4.89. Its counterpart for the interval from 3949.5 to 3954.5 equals 4.85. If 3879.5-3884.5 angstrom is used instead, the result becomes 4.88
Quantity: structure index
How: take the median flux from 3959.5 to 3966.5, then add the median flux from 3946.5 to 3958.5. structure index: 231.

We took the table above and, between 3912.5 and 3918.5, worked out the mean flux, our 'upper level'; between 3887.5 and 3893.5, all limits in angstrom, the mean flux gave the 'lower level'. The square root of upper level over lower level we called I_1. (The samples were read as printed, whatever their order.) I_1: 0.89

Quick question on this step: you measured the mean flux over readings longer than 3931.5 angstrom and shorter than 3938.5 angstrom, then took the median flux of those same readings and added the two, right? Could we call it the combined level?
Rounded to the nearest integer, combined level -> 263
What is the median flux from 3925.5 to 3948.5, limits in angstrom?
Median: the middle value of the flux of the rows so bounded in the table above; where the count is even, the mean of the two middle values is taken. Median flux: 134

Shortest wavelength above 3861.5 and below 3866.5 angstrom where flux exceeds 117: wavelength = 3862 angstrom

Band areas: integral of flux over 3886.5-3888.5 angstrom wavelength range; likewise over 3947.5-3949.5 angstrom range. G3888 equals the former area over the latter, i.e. 1.056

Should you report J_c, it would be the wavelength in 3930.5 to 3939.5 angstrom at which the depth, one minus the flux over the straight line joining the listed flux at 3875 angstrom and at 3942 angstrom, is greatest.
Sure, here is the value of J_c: 3935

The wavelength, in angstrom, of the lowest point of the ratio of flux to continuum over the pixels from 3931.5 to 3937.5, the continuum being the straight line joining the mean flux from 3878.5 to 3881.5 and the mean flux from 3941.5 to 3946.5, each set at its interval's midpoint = 3935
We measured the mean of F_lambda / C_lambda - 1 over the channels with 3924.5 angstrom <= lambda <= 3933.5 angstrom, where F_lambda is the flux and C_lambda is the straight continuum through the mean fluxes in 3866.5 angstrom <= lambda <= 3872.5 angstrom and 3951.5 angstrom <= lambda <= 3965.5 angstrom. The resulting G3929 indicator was 0.19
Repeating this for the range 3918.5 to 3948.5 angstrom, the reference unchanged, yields 0.16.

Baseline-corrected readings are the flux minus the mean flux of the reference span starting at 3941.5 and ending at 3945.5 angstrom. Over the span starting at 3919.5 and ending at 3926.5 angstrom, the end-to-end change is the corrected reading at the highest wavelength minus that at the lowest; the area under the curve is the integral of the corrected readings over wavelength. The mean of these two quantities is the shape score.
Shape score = -24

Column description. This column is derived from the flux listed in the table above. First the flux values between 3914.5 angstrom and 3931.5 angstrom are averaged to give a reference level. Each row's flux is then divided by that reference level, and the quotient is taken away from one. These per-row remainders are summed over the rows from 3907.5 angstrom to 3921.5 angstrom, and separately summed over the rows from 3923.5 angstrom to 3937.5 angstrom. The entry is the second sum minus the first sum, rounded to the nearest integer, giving -3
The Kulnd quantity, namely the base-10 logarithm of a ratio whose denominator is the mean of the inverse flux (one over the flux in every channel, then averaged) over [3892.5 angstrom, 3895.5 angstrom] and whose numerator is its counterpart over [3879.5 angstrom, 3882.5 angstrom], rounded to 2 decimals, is -0.02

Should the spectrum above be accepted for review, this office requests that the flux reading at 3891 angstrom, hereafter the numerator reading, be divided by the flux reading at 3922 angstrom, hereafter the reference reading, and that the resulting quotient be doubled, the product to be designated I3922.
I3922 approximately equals 2.08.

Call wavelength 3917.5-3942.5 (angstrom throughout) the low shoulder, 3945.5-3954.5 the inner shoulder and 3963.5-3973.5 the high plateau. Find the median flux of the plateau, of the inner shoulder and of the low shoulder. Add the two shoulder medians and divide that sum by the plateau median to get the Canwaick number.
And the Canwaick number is 2.21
